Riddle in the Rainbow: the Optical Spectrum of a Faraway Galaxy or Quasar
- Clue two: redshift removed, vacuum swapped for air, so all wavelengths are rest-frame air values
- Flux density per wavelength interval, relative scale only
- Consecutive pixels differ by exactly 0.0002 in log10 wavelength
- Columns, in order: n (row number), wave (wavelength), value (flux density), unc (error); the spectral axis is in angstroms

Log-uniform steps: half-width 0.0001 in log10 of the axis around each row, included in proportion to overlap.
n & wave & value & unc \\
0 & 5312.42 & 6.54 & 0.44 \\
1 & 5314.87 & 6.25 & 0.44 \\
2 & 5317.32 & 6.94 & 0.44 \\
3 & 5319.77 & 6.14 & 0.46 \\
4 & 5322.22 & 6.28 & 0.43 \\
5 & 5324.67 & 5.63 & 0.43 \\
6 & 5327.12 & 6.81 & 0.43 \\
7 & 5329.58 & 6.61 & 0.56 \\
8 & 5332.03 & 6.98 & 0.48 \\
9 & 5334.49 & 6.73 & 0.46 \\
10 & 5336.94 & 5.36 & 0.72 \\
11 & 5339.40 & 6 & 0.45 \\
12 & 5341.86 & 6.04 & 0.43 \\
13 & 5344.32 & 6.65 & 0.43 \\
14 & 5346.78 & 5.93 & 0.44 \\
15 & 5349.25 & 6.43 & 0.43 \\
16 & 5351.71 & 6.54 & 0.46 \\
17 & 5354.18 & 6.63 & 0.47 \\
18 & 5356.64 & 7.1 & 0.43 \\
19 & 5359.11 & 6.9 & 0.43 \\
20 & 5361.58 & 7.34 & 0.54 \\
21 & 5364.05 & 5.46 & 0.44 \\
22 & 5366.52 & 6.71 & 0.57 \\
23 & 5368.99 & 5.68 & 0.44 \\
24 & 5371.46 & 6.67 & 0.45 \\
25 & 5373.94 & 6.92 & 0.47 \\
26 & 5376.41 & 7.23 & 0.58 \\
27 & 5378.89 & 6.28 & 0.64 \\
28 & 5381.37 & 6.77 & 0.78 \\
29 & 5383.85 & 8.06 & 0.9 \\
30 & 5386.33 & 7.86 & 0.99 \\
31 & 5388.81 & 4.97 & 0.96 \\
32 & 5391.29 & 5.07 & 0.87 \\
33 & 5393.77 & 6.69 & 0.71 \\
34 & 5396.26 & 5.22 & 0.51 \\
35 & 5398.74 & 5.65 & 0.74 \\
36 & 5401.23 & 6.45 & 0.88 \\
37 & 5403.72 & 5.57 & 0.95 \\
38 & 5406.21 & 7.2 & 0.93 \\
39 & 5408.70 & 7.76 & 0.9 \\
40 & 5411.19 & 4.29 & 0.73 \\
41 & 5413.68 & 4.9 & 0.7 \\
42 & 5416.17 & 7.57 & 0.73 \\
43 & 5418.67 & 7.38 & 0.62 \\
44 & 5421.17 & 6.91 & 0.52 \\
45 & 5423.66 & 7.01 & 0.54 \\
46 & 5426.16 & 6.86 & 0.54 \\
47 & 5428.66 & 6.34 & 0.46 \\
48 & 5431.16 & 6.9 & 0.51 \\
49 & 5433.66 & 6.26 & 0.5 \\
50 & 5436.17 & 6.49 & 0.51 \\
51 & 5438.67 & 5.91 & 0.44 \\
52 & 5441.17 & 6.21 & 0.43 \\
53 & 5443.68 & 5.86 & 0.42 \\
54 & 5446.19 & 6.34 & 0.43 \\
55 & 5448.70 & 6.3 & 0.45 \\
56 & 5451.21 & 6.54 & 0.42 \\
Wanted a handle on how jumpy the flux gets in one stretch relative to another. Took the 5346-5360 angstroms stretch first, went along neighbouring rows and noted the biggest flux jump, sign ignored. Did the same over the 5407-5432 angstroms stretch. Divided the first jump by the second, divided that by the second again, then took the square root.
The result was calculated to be 0.20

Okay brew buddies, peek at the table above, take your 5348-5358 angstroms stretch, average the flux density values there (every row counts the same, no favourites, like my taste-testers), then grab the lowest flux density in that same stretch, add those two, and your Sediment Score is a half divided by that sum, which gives 0.0382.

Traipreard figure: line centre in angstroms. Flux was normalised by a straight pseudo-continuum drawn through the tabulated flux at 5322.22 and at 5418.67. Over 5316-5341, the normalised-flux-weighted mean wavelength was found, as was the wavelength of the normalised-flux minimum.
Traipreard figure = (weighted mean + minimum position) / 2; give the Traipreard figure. 5332.5 angstroms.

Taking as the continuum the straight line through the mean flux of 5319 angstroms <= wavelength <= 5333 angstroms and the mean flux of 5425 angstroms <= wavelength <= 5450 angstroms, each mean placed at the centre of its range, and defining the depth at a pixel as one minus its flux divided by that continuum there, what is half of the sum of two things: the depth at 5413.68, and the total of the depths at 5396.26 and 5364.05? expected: 0.28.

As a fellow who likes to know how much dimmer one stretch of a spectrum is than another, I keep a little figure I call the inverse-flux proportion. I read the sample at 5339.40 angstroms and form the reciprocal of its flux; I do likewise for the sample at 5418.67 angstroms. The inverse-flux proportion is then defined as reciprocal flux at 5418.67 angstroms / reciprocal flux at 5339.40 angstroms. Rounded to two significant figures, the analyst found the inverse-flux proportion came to 0.81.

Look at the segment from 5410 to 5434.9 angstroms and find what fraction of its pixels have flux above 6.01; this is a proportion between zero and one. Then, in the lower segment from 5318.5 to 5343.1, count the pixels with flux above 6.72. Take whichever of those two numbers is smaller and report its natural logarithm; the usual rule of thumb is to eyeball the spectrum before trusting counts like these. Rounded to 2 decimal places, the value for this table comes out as -0.22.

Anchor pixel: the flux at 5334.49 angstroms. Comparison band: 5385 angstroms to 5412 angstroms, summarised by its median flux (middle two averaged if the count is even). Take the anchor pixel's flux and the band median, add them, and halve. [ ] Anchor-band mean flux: 6.19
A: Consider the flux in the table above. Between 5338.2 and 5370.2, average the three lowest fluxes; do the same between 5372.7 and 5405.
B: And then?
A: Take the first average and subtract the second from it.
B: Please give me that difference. 0.60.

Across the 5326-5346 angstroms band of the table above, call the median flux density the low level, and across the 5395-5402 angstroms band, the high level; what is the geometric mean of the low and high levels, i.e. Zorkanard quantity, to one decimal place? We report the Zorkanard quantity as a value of 6.1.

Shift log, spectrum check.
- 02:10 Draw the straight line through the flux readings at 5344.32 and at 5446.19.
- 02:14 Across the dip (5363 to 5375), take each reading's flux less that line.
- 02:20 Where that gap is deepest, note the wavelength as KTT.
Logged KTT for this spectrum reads 5364.05 angstroms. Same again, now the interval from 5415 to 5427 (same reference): 5426.16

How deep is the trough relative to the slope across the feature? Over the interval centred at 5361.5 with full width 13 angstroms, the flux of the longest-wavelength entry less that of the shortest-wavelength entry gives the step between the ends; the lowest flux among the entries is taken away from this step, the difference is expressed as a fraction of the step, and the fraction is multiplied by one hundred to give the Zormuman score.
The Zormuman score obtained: 1500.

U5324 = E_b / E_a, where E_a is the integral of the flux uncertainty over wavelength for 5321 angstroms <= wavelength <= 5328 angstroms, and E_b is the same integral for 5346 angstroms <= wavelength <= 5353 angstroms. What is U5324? 1.0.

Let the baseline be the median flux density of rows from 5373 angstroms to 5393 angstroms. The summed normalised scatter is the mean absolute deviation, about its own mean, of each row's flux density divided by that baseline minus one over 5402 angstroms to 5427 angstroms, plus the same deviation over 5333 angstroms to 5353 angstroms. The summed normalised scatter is 0.198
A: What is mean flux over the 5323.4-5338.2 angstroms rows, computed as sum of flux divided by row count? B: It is 6.35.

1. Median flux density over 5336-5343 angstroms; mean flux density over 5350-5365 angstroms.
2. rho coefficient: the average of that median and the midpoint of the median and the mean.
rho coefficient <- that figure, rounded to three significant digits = 6.17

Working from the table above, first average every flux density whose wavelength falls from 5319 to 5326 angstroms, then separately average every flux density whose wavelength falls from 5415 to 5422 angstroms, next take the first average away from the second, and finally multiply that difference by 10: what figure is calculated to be 13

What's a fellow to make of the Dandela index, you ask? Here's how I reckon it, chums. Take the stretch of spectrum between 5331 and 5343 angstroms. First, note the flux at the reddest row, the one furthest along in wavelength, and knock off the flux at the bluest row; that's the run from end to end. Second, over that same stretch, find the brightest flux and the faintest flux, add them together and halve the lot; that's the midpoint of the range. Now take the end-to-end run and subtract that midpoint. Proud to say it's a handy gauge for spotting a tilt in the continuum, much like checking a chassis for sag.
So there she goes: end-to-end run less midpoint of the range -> -7.1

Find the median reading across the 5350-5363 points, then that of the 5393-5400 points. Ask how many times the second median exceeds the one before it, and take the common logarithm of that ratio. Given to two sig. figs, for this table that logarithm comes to -0.087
